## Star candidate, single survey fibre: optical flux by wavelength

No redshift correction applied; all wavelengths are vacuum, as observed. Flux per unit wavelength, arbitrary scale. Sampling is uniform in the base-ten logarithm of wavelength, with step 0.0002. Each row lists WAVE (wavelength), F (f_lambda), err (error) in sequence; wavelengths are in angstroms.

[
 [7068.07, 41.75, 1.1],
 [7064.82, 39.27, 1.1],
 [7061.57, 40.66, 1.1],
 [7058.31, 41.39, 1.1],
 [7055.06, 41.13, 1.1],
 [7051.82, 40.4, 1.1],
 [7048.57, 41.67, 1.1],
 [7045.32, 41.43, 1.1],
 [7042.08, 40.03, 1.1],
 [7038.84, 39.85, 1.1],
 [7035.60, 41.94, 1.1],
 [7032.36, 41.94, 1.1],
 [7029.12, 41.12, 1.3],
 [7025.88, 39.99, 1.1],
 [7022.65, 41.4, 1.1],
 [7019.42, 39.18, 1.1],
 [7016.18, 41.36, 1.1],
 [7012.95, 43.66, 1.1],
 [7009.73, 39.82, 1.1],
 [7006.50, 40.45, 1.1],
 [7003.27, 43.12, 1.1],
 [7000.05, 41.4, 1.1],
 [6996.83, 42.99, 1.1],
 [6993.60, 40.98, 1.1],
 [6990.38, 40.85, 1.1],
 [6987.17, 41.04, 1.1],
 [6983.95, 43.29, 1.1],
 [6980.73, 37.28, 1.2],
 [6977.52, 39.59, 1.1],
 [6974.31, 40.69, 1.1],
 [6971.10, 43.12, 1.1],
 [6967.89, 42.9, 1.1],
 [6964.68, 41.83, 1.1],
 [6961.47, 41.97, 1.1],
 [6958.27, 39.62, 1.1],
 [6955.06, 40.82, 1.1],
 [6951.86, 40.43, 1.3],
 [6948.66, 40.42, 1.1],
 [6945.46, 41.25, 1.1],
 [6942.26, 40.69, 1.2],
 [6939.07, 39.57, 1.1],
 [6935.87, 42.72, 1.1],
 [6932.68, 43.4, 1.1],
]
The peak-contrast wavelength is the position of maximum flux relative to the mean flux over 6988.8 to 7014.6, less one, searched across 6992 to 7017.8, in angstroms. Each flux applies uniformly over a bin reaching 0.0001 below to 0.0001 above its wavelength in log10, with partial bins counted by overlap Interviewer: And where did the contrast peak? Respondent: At 7012.95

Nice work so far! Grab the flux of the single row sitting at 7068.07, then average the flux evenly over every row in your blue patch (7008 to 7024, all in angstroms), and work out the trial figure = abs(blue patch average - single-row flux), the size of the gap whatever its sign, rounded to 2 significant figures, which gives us 0.67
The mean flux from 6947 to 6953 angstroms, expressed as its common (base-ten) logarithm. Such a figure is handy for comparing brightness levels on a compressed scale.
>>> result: 1.61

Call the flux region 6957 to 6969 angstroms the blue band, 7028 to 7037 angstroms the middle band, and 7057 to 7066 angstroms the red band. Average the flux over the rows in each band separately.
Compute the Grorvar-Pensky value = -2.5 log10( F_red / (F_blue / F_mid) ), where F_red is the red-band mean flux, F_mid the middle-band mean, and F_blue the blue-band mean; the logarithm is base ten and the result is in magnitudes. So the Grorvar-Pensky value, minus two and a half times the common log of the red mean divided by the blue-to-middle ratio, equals -4.02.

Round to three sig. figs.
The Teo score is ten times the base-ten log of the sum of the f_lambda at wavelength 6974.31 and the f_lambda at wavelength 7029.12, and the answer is 19.1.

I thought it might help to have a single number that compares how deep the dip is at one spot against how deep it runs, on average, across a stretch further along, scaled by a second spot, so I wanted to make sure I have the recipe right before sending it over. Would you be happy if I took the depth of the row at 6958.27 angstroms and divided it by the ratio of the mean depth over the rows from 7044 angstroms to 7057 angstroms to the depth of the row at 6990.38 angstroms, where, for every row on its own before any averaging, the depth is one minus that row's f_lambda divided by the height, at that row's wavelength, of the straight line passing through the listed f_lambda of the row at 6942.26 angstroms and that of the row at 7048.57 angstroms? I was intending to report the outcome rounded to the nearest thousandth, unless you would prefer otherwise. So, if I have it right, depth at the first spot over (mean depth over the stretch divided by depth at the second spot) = 0.016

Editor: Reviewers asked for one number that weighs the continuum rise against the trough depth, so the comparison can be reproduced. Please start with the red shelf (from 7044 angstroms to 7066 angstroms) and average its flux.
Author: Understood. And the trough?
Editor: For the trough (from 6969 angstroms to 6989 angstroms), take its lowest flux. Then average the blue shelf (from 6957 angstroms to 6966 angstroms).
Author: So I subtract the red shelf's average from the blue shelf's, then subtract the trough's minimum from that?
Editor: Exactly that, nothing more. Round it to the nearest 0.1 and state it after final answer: -37.0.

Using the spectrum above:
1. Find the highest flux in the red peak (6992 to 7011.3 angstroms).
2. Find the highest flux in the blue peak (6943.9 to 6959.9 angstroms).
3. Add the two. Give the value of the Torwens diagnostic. 84.4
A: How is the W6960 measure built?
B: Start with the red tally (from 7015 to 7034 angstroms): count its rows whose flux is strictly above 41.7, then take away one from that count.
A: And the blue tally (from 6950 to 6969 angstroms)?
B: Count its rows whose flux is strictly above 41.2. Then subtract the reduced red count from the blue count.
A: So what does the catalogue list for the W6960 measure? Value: 3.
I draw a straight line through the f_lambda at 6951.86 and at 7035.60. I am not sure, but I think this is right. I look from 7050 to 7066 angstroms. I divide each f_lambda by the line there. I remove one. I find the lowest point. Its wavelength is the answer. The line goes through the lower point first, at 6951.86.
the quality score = 7064.82 angstroms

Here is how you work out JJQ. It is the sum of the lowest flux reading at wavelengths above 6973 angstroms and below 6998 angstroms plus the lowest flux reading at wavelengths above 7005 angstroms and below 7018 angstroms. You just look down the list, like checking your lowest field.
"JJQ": 77.1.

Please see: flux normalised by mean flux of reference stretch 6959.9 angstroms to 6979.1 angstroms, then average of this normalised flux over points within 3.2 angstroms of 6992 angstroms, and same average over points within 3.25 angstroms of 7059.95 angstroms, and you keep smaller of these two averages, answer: 0.982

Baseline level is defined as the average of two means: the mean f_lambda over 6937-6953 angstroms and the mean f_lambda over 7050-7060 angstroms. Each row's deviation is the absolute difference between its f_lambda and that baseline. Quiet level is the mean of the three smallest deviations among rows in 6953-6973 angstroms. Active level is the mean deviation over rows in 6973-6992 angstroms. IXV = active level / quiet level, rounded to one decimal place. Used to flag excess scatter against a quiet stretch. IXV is 1.7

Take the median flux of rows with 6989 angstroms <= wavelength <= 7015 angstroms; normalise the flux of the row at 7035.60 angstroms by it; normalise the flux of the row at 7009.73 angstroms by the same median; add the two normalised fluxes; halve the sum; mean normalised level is 0.99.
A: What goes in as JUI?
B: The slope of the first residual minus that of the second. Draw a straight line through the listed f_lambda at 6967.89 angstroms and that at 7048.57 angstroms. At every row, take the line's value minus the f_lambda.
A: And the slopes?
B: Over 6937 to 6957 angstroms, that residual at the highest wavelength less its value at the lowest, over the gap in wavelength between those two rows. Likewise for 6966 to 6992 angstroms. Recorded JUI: -0.17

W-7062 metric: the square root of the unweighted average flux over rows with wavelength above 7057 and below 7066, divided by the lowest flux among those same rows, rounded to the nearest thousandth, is 0.162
